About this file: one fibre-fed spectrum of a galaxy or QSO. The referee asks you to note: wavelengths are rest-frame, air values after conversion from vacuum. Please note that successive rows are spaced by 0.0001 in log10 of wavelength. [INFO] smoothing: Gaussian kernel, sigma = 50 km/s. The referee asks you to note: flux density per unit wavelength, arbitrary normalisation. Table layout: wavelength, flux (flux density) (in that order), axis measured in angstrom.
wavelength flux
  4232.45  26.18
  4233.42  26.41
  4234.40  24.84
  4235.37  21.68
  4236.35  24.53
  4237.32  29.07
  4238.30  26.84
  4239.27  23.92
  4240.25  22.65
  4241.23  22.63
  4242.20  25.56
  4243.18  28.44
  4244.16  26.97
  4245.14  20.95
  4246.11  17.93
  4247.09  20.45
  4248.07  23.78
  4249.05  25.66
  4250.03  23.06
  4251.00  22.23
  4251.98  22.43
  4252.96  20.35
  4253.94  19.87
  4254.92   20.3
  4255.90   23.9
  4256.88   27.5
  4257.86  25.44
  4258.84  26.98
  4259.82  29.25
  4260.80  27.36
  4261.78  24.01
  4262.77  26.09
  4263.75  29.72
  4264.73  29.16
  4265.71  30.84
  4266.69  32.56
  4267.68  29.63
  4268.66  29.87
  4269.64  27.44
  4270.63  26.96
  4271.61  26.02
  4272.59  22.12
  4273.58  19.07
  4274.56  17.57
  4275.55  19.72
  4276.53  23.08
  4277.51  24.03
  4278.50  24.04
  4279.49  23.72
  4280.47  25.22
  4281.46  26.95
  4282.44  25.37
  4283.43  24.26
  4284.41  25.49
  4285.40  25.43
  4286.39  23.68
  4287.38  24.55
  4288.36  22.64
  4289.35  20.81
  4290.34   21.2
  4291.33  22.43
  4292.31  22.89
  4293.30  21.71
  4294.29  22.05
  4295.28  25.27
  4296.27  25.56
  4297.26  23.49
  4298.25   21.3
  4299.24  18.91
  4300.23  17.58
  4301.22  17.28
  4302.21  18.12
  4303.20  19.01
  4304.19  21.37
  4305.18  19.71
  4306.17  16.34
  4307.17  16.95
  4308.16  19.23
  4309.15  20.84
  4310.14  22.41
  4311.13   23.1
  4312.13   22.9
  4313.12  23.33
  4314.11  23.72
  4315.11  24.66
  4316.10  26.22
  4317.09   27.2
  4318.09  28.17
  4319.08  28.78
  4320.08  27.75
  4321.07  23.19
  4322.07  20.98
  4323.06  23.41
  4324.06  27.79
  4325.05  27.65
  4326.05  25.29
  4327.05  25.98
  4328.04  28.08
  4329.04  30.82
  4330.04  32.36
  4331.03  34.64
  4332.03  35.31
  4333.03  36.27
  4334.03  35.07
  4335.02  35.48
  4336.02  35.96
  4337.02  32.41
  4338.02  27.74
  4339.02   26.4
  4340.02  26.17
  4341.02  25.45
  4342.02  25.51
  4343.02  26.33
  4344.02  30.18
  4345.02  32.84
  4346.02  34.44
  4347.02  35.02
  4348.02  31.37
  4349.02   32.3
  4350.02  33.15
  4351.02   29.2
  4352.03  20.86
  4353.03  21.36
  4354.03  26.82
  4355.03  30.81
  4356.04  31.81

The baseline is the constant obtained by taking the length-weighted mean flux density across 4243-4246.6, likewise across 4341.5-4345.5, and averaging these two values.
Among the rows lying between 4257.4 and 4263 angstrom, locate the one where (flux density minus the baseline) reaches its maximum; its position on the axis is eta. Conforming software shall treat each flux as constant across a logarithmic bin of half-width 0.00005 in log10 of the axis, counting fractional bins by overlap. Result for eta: 4259.82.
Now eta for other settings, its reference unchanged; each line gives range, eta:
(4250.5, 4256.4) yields 4255.90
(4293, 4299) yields 4296.27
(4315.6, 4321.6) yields 4319.08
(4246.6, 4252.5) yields 4249.05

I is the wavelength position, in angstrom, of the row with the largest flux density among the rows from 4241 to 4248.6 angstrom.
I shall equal 4243.18 angstrom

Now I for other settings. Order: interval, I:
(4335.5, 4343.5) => 4336.02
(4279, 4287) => 4281.46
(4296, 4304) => 4296.27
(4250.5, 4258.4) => 4256.88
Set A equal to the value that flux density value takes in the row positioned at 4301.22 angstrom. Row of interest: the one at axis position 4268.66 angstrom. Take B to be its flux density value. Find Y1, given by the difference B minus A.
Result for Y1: 13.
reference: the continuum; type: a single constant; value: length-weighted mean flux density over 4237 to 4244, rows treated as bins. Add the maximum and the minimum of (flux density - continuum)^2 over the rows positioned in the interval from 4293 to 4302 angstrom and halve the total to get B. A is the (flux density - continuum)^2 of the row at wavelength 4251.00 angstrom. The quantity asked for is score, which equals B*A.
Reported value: 377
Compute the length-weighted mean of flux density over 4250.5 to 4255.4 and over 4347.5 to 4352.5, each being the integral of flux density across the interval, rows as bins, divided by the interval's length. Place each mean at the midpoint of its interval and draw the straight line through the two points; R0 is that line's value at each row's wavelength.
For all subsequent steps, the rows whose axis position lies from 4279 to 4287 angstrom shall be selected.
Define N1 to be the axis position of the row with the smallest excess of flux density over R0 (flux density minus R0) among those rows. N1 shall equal 4286.39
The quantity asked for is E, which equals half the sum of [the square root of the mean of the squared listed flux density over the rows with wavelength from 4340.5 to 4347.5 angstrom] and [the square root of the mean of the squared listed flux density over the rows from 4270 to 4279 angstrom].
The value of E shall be 26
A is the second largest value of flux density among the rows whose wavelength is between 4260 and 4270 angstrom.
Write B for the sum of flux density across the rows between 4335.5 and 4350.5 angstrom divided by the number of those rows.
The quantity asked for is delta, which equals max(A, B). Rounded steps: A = 30.84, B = 30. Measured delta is 30.8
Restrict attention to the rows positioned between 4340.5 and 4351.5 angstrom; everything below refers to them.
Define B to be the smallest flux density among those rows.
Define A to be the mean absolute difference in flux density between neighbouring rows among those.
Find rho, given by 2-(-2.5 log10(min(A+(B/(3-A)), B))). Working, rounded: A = 1.9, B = 25.45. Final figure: 5.49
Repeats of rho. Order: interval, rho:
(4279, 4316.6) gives 4.60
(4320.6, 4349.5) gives 5.18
